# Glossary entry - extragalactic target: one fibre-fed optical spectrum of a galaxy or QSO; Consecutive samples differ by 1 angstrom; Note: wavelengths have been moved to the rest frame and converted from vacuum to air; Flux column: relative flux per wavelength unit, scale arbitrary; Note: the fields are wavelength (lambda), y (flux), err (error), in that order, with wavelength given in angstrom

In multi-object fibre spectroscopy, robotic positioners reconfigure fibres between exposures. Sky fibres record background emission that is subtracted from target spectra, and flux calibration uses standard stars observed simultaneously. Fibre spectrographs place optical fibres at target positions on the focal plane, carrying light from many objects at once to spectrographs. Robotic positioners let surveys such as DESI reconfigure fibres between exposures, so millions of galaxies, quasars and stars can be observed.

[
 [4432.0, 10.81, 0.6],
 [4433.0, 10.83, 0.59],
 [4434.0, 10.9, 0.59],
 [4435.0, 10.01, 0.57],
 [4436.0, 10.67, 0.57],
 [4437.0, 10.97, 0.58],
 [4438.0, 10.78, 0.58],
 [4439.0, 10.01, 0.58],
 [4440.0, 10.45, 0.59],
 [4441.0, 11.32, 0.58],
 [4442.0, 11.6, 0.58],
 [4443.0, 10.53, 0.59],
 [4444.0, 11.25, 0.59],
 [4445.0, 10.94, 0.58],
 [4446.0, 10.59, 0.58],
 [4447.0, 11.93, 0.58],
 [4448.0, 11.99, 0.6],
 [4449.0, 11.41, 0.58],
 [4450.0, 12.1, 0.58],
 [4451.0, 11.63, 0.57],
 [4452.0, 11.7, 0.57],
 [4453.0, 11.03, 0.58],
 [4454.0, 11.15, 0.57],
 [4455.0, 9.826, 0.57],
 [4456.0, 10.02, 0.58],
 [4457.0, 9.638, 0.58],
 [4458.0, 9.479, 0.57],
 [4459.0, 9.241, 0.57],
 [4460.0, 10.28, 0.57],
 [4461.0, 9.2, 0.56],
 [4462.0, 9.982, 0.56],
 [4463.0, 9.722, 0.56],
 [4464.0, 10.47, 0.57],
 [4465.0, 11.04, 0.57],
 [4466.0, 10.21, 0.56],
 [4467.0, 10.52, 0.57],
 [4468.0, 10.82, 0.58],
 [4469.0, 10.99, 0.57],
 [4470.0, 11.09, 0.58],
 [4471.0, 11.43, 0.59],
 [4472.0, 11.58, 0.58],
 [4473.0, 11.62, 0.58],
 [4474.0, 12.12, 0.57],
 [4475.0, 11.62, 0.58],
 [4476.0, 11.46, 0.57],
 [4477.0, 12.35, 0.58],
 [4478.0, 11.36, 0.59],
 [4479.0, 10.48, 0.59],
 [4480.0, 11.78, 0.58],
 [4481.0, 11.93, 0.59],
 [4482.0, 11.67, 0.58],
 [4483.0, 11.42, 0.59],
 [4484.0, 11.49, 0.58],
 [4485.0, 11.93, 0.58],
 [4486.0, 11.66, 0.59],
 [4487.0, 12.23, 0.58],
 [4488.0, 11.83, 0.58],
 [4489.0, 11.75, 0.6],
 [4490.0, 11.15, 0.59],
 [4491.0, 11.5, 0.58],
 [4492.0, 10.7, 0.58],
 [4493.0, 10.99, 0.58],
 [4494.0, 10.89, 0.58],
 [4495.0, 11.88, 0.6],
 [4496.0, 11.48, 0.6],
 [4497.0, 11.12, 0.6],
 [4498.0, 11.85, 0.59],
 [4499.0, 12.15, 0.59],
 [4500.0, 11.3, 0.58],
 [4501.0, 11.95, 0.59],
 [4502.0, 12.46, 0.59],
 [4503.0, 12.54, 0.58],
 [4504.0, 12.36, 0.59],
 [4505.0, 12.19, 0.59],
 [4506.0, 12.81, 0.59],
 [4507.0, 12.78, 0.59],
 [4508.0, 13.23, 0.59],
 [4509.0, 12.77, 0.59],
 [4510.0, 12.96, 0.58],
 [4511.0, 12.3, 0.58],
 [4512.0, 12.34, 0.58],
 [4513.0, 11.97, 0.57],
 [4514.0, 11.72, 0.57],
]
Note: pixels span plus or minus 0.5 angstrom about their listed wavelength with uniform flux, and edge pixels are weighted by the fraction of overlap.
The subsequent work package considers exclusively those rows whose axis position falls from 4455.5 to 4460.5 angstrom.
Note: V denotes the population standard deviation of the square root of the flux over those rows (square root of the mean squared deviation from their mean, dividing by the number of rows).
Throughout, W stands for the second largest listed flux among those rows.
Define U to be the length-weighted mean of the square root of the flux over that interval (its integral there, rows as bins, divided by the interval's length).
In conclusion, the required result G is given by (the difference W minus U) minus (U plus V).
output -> 3.7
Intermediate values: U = 3.12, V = 0.060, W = 10.02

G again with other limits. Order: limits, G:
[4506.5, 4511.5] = 5.8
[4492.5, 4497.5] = 4.7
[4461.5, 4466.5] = 4.0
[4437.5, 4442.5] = 4.7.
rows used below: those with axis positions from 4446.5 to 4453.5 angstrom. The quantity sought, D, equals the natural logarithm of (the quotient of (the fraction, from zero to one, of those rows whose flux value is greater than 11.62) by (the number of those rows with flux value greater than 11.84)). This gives -1.4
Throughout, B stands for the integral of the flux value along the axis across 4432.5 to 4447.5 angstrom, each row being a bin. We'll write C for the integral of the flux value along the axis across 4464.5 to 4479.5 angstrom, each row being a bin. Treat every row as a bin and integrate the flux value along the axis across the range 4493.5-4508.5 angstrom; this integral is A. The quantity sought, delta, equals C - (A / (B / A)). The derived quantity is -33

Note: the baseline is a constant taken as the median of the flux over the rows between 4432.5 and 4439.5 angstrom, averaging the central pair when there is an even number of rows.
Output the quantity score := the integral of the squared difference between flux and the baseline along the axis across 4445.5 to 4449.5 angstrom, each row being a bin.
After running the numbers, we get 3.2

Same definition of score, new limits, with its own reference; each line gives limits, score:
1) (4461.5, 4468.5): 2.3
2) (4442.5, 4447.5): 1.7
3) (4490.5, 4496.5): 2.3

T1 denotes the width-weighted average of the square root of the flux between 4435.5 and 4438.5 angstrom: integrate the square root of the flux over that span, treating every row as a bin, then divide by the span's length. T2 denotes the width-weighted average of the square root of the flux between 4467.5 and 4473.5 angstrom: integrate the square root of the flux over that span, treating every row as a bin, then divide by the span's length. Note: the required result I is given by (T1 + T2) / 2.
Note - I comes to 3.32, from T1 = 3.29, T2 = 3.35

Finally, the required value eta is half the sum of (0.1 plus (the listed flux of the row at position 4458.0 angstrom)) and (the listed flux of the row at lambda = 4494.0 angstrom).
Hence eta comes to 10.23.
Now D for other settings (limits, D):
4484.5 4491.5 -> -1.0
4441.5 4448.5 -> -1.9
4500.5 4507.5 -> -1.9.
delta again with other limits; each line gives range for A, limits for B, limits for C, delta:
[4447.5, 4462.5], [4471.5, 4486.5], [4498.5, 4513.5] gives 42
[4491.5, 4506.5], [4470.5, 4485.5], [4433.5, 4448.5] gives -15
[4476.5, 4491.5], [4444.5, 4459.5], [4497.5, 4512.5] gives -1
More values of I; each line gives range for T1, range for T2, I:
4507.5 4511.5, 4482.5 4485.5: 3.49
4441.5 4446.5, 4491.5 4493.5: 3.30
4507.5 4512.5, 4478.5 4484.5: 3.48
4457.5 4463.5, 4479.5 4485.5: 3.26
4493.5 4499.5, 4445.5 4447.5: 3.38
